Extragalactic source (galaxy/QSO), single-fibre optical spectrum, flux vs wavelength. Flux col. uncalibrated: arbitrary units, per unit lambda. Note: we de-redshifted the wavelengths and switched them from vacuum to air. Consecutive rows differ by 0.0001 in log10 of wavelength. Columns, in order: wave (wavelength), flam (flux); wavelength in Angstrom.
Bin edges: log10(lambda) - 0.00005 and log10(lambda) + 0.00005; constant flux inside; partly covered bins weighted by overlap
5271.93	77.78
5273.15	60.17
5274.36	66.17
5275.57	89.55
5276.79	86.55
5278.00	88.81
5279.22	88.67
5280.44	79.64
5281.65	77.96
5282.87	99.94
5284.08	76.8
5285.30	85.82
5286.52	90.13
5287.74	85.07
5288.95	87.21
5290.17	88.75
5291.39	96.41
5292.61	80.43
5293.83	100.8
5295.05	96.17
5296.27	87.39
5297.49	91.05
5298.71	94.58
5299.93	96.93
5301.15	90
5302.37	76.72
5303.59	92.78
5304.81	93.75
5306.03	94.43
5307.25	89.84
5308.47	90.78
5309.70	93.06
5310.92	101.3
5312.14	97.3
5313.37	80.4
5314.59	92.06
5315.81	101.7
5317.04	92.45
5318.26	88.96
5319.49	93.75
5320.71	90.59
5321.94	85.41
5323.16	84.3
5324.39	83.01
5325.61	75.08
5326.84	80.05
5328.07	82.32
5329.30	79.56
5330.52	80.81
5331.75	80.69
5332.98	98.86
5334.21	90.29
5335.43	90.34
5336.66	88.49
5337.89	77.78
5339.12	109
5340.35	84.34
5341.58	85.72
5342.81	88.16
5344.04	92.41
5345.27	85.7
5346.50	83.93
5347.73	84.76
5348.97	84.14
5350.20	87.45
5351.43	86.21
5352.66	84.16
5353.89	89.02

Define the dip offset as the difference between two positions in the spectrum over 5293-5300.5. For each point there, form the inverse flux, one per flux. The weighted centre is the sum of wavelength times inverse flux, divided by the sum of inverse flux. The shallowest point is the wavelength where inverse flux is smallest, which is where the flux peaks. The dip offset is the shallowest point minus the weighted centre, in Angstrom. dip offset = -3.1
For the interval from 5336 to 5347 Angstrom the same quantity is -2.5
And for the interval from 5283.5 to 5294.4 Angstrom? 5.0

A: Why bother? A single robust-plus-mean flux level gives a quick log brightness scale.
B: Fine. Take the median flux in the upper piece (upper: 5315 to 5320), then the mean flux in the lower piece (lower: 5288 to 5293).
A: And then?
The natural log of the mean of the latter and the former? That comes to 4.51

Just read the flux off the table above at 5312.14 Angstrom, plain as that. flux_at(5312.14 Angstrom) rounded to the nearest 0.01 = 97.30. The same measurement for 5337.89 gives 77.78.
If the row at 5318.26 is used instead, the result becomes 88.96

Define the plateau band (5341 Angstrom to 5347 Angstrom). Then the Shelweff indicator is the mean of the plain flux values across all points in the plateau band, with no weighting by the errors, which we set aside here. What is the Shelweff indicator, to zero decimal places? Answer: 87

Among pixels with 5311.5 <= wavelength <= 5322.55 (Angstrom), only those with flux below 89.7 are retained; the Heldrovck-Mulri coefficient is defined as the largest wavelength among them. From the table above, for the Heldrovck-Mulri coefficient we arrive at 5321.94 Angstrom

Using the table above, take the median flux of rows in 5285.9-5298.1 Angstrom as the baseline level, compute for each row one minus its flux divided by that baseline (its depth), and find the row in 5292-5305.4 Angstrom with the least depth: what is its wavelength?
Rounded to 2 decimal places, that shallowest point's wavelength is 5293.83 Angstrom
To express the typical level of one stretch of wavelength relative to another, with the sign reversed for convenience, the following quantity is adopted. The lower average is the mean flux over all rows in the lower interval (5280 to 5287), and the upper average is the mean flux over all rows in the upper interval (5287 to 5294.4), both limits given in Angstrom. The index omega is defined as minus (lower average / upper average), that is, -0.95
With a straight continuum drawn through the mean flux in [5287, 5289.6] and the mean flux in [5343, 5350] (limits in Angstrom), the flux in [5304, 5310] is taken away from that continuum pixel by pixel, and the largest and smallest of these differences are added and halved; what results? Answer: -6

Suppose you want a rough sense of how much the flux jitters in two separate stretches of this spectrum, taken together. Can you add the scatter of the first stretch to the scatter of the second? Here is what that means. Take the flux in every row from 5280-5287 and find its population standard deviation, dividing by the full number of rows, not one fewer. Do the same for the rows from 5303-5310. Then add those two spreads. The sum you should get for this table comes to 10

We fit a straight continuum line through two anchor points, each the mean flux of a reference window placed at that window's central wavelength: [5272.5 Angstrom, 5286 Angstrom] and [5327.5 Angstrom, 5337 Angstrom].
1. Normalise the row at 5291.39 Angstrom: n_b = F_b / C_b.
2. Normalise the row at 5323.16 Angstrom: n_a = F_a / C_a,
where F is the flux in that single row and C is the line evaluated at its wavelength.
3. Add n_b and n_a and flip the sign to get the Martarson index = -2.15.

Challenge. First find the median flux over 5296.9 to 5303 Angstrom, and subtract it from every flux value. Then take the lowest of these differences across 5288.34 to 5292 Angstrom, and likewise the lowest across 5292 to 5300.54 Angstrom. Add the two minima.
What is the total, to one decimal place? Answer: -14.5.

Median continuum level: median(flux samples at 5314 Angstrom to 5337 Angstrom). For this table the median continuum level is 88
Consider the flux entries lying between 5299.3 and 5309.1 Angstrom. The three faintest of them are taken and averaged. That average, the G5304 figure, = 85.5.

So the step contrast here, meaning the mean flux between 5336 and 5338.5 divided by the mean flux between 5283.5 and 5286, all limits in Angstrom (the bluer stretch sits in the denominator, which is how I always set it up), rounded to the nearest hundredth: 1.02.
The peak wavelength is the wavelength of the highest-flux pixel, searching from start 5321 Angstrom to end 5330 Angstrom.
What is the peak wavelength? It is 5321.94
